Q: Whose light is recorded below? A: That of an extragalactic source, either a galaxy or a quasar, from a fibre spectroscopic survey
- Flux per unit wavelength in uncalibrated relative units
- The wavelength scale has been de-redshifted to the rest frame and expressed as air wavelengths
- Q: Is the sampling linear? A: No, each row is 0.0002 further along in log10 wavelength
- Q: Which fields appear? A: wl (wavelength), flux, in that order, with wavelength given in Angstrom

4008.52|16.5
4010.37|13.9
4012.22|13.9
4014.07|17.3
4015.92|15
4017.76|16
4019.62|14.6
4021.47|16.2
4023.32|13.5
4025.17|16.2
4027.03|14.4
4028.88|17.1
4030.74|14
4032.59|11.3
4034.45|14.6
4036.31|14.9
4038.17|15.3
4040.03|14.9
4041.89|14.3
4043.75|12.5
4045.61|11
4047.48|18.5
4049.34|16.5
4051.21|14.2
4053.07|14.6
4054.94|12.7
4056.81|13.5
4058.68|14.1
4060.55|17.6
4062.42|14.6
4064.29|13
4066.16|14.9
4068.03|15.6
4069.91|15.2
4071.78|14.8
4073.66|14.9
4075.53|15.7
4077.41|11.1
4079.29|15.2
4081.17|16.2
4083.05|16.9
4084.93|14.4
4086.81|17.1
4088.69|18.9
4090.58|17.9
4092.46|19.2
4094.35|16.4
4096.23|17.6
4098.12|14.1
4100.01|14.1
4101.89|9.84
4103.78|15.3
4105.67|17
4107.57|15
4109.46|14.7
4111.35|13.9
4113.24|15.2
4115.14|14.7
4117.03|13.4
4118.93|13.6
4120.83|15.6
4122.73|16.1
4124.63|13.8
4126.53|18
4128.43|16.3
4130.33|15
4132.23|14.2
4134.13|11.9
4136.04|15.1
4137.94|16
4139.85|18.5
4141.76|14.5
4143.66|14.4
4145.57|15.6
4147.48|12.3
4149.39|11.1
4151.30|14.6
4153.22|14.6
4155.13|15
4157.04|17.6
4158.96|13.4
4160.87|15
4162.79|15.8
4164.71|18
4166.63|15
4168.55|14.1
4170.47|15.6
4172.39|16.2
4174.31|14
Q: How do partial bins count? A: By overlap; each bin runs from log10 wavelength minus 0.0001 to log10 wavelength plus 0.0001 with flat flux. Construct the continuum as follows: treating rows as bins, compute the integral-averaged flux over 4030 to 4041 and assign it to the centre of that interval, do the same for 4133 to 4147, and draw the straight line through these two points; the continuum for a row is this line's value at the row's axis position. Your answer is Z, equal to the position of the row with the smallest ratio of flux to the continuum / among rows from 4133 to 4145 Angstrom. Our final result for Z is 4134.13 Angstrom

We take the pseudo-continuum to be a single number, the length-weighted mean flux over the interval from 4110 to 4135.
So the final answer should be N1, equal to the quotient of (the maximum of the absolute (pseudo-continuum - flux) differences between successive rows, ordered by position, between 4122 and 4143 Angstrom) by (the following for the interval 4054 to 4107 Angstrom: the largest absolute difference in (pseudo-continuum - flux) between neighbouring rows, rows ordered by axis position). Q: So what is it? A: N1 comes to 0.8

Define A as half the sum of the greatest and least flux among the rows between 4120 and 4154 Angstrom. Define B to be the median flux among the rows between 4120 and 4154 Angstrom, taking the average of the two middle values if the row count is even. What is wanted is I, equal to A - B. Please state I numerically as 0.0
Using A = 14.80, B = 14.8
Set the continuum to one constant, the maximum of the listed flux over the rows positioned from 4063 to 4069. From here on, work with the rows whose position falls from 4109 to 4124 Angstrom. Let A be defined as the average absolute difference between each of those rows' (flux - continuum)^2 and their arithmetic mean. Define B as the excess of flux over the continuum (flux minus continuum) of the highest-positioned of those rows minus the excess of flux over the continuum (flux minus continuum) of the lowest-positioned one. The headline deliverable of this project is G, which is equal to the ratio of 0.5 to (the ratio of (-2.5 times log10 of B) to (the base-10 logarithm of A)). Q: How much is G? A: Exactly -0.29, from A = 2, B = 1.4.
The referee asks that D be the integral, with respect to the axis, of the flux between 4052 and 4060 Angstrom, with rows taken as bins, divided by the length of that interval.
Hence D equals 13.92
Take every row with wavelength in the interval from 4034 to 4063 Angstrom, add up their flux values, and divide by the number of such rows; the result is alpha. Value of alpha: 14.6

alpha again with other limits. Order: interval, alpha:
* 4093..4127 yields 14.9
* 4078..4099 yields 16.7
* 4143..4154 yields 13.8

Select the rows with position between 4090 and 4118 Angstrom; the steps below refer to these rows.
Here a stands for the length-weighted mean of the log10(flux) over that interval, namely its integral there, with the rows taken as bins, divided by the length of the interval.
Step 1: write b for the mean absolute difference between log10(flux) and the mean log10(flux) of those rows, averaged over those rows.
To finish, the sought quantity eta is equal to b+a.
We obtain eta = 1.22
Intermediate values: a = 1.18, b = 0.047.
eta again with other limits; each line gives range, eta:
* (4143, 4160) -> 1.19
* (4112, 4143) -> 1.21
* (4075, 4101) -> 1.25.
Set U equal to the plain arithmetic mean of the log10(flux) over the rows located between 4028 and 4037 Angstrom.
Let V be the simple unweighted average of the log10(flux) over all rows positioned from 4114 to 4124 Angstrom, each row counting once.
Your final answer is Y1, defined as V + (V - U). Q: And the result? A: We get 1.177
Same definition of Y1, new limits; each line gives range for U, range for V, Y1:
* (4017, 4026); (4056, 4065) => 1.138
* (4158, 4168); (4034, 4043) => 1.154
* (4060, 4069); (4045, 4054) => 1.159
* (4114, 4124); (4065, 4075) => 1.191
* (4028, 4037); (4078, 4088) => 1.250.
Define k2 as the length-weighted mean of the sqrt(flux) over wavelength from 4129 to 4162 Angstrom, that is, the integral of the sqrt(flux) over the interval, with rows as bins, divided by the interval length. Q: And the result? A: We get 3.822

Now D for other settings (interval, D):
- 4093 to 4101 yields 15.70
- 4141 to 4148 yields 14.32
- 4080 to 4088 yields 16.22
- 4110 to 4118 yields 14.32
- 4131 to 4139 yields 14.38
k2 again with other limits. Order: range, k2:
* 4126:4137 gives 3.865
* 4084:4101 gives 4.070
